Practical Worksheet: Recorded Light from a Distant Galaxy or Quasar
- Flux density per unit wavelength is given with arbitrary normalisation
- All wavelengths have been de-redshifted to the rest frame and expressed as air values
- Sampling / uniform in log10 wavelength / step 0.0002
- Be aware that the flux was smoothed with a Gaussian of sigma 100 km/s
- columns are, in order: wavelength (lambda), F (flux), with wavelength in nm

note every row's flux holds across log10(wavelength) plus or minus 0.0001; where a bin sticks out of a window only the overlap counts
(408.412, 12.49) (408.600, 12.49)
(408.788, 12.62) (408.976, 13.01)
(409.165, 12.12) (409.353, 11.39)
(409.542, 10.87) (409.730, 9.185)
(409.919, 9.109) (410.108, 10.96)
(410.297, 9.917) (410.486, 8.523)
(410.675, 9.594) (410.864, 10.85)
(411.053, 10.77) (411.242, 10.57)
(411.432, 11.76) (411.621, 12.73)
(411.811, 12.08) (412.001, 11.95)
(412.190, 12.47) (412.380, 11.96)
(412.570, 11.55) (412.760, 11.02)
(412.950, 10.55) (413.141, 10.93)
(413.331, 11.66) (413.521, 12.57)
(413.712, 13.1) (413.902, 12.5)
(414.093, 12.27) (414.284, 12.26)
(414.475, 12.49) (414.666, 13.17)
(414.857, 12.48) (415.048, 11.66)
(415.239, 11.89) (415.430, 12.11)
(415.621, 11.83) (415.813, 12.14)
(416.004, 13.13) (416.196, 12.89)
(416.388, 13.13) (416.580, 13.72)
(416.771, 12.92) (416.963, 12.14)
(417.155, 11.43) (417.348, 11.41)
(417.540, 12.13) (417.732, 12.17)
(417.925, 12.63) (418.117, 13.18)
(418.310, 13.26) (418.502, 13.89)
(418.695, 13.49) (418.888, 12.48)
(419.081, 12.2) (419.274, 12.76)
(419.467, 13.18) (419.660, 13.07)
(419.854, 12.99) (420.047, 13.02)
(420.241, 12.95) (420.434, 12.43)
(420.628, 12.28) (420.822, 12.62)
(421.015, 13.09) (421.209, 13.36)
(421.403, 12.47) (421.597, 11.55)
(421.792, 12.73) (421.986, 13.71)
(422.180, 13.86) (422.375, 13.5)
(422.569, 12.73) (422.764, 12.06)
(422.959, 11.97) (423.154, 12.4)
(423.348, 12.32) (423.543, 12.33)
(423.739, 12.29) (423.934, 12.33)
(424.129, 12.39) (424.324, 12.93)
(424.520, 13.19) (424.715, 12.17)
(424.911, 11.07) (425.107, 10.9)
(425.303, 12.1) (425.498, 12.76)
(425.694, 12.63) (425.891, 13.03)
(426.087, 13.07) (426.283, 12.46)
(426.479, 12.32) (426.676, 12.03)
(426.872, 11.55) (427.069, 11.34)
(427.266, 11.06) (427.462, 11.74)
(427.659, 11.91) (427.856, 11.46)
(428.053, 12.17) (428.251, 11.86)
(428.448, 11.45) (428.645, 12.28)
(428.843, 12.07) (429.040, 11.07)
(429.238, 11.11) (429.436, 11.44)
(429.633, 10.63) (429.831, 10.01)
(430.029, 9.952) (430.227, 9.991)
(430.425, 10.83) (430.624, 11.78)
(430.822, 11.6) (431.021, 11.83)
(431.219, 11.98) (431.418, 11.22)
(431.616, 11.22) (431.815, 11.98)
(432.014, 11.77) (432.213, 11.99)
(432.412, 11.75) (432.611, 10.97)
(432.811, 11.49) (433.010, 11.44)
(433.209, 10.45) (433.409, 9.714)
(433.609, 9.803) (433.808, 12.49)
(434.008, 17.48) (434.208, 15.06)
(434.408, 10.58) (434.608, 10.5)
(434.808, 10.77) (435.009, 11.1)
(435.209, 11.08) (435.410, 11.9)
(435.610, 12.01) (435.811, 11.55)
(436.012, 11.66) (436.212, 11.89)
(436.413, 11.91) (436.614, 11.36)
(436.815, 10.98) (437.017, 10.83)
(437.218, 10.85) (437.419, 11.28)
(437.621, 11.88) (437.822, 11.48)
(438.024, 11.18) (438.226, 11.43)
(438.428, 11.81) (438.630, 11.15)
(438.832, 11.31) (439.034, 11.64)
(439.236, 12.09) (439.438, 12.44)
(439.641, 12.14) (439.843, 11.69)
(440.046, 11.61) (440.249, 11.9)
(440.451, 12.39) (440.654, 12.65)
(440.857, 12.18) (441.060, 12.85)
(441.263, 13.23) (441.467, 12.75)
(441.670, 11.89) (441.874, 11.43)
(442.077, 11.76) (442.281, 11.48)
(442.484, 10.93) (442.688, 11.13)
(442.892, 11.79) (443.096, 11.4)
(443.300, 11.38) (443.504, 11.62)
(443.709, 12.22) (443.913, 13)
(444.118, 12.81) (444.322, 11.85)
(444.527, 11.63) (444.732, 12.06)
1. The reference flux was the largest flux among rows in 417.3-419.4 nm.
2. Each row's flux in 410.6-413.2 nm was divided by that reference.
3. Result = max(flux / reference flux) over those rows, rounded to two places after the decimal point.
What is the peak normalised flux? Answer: 0.92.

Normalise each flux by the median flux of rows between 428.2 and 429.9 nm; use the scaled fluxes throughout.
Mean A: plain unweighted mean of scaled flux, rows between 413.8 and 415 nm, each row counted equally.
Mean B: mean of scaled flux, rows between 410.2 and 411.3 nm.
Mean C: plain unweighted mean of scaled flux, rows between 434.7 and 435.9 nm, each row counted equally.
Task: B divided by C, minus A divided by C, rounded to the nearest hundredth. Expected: -0.22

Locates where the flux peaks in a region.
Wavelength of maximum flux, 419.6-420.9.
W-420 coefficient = 419.660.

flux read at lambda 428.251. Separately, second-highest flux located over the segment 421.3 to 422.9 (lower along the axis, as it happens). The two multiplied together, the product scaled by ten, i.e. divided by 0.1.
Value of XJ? 1626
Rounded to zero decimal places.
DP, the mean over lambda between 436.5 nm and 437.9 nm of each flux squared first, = 126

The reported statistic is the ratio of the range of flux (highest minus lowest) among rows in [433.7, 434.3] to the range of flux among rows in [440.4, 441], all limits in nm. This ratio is 10.6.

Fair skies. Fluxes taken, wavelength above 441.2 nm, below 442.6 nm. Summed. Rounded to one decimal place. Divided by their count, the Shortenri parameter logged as 11.9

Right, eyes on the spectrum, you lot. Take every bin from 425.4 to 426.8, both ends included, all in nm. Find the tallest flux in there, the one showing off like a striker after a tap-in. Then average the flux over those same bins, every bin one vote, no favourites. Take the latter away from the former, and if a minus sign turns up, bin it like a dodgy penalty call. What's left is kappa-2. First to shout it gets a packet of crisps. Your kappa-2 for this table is 0.5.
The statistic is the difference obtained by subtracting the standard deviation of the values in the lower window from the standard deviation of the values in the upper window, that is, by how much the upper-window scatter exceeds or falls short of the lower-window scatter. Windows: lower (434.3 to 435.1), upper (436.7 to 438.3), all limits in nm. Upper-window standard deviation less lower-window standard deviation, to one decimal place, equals 0.1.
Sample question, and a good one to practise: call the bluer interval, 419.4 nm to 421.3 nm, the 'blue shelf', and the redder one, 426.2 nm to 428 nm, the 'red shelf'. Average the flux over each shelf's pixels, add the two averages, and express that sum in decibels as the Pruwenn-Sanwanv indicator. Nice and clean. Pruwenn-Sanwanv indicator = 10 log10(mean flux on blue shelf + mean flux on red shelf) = 13.92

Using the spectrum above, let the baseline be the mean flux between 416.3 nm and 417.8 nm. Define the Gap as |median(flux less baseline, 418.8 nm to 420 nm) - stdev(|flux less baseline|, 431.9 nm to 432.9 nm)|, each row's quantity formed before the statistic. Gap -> 0.1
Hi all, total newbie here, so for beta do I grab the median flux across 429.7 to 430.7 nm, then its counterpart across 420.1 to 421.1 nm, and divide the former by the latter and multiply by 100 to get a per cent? 79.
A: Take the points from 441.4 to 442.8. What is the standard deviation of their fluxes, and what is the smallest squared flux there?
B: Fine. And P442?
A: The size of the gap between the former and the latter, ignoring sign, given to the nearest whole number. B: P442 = 119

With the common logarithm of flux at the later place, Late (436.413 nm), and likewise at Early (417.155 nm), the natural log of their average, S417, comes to 0.065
